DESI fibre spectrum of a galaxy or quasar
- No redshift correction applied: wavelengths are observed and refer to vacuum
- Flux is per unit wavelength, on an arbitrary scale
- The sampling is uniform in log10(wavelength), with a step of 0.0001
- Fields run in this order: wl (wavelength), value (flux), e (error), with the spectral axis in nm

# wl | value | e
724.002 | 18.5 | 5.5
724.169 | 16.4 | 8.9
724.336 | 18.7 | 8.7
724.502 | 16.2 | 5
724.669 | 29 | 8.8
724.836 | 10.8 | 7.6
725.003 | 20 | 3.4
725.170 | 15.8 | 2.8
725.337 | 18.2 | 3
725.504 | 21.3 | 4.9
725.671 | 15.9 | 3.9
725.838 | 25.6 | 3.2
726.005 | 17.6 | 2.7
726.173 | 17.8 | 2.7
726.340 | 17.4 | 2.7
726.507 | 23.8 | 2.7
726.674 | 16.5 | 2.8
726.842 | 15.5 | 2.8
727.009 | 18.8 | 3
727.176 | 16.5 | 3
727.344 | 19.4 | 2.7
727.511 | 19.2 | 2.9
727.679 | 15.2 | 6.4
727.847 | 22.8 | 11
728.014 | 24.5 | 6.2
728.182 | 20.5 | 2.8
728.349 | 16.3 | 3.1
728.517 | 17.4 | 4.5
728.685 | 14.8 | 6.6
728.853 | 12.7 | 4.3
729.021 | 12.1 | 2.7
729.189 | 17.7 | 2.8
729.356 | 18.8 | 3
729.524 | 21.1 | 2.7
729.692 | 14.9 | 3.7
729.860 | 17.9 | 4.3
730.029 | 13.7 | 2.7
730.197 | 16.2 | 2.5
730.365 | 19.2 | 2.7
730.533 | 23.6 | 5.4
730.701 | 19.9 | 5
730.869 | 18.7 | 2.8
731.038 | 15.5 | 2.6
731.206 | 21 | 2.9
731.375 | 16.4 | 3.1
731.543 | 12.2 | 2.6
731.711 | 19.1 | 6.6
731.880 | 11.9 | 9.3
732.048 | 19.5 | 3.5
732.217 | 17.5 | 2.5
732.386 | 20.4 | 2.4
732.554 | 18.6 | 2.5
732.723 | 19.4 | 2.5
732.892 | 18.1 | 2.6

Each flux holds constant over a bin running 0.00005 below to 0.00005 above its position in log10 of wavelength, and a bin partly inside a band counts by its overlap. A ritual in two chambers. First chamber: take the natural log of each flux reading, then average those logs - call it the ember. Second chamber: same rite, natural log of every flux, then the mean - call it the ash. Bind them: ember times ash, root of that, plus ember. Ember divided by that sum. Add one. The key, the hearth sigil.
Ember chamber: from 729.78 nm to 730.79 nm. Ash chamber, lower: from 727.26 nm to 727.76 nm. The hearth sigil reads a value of 1.50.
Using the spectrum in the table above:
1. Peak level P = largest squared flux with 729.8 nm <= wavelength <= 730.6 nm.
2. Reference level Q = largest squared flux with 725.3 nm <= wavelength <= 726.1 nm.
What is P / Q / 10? 0.085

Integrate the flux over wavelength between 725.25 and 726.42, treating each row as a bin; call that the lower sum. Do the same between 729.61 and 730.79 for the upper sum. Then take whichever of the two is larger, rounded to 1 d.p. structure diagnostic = 22.4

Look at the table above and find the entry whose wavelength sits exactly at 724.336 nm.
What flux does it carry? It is 18.7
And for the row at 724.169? 16.4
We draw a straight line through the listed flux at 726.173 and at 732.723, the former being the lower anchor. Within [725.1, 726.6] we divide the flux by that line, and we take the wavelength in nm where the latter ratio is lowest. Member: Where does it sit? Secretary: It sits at 725.671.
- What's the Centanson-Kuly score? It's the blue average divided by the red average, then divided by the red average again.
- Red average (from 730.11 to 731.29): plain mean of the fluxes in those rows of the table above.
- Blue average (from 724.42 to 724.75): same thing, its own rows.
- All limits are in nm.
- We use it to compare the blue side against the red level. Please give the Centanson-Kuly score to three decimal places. 0.062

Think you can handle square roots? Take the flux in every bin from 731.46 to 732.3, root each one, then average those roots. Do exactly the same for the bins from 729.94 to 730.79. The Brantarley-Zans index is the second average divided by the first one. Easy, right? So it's 1.08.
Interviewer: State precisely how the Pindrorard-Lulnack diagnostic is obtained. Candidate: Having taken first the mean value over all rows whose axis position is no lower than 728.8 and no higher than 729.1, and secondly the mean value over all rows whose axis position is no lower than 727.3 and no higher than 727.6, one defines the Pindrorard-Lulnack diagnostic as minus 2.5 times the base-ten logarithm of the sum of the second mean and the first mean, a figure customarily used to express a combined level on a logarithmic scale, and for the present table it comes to -3.75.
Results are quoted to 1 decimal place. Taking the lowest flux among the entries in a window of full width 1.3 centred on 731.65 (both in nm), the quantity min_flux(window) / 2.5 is 4.8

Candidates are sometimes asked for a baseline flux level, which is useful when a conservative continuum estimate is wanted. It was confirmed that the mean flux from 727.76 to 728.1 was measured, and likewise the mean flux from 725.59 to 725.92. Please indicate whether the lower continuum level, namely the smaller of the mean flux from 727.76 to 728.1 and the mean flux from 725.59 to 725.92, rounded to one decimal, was 20.8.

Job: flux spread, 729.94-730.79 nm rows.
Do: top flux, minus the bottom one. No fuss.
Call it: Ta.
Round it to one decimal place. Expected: 9.9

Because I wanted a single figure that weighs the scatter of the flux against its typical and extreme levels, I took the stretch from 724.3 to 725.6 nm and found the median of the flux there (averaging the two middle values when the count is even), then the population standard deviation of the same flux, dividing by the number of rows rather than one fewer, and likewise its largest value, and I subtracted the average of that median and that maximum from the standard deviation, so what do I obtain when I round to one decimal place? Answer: -18.8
